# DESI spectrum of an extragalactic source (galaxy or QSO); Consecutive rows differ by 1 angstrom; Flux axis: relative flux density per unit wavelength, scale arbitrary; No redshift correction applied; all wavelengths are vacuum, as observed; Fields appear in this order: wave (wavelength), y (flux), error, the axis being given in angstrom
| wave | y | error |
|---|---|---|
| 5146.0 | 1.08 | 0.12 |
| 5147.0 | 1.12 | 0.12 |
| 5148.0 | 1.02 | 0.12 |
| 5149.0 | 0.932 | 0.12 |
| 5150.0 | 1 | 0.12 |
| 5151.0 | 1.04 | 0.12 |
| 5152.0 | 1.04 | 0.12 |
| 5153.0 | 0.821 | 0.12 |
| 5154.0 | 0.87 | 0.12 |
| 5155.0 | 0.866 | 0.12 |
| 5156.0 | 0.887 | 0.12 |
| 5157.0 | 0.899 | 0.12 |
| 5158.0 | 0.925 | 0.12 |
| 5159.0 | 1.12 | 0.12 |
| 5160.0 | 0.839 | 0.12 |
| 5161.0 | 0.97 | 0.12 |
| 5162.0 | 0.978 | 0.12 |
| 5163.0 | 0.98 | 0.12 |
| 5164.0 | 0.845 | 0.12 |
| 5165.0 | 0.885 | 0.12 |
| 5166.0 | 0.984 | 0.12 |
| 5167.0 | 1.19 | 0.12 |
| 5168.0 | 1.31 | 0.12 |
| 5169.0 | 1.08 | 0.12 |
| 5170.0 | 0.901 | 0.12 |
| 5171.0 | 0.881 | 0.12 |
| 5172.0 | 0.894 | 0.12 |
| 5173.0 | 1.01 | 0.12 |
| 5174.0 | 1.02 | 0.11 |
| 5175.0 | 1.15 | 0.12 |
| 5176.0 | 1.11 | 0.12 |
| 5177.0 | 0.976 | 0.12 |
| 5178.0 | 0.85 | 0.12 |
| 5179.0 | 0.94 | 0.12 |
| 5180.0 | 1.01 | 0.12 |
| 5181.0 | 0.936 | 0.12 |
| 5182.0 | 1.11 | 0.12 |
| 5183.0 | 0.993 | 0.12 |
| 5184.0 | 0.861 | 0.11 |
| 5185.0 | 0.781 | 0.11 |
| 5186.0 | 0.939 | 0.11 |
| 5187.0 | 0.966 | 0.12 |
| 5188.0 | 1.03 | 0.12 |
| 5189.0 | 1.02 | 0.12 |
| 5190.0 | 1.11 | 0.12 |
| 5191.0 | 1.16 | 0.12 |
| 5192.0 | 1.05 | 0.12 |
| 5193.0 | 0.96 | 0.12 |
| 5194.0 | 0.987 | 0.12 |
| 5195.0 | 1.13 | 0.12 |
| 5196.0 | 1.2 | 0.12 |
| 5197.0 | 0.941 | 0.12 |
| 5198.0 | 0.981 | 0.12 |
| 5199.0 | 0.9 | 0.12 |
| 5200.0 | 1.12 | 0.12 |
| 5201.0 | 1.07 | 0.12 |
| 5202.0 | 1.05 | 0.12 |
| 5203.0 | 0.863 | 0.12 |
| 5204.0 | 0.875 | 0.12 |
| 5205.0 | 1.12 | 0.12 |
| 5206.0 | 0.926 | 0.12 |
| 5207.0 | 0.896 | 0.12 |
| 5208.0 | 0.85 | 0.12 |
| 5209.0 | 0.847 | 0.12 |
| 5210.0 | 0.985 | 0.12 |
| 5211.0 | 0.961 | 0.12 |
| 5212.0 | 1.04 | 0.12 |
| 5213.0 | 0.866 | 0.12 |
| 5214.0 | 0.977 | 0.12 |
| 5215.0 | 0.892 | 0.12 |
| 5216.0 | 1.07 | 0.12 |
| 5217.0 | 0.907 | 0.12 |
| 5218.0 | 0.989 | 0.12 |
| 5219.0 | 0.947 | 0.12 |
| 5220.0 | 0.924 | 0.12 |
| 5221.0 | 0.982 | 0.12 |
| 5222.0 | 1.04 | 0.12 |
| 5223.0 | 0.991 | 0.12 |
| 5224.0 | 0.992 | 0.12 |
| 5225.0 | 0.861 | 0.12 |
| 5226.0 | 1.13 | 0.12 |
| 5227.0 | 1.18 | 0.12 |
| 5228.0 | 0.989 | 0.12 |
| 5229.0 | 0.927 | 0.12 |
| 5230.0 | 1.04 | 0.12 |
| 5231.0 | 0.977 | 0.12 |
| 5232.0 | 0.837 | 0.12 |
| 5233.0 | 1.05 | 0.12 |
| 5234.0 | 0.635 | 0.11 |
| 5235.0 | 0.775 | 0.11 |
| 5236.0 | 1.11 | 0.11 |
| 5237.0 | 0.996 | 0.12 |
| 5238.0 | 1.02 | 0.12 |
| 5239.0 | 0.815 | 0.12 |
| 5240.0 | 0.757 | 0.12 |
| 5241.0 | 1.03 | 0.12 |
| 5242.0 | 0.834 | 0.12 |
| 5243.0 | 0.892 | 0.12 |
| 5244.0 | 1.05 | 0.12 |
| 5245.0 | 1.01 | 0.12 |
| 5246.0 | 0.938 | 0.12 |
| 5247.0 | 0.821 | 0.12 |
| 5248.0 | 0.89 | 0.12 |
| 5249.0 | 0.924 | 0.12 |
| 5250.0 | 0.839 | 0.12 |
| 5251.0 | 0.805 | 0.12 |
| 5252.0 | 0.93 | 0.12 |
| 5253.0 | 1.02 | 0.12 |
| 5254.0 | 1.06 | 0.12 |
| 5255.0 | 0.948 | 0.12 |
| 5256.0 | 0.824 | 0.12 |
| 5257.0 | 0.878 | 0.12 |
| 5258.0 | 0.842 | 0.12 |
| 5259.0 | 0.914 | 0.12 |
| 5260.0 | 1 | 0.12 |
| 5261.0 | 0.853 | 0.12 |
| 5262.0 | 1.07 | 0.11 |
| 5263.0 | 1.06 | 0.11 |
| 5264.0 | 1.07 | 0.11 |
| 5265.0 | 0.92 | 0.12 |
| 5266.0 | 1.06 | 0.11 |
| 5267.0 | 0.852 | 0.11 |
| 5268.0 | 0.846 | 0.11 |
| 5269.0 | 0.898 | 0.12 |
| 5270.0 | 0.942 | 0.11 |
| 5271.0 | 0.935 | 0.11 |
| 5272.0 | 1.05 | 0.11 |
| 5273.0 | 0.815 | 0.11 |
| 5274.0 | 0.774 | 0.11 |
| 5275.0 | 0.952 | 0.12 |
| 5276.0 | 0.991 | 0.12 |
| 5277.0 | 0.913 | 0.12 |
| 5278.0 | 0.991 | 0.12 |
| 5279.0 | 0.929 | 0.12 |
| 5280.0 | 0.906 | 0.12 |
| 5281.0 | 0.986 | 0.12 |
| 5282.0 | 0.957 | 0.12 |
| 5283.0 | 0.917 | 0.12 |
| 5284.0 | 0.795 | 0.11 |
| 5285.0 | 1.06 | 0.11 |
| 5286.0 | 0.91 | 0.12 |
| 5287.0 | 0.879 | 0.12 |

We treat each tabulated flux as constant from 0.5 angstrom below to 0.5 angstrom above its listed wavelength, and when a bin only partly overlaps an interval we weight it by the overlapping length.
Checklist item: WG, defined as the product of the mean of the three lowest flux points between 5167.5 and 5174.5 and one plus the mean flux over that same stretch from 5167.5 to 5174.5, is 1.80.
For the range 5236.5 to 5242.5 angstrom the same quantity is 1.53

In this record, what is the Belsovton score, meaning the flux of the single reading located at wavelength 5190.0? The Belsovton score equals 1.11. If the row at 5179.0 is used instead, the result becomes 0.94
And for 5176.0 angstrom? 1.11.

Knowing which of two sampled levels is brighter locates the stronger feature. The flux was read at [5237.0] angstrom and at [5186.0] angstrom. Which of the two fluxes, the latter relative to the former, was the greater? 1.00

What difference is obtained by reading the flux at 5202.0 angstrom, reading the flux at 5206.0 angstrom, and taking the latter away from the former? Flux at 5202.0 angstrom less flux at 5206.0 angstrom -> 0.12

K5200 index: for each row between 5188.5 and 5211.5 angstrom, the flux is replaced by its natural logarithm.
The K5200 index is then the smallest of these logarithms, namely -0.166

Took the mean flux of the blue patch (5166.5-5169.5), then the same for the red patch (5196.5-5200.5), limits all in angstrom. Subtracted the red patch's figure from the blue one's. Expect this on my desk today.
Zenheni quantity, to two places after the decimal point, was 0.21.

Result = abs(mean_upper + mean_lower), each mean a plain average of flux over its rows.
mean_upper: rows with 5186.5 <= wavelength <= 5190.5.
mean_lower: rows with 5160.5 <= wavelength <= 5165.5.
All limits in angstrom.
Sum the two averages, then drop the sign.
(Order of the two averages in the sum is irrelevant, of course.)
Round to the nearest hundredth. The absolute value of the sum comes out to 1.96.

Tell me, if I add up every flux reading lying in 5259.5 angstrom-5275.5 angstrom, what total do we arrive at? 15.1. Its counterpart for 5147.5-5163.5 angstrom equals 15.2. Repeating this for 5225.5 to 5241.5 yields 15.3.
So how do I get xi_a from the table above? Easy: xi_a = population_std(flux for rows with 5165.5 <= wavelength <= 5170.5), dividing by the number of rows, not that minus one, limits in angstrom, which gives 0.15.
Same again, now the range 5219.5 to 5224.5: 0.04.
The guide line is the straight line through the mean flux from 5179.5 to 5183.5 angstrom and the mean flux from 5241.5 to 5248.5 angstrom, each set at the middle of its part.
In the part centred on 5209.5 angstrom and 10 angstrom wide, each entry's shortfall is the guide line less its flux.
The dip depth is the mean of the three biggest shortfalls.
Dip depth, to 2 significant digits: 0.12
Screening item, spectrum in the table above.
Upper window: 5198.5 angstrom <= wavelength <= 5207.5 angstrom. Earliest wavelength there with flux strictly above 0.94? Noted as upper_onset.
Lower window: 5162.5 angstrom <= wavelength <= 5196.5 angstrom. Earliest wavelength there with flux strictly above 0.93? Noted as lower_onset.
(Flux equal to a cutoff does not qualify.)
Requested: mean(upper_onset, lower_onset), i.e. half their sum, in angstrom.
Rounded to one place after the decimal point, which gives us 5181.5 angstrom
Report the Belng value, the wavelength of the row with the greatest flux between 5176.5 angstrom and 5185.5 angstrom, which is 5182.0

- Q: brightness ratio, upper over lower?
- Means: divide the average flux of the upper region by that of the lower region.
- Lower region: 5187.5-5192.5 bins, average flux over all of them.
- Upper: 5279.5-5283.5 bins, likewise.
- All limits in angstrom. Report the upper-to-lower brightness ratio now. 0.88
